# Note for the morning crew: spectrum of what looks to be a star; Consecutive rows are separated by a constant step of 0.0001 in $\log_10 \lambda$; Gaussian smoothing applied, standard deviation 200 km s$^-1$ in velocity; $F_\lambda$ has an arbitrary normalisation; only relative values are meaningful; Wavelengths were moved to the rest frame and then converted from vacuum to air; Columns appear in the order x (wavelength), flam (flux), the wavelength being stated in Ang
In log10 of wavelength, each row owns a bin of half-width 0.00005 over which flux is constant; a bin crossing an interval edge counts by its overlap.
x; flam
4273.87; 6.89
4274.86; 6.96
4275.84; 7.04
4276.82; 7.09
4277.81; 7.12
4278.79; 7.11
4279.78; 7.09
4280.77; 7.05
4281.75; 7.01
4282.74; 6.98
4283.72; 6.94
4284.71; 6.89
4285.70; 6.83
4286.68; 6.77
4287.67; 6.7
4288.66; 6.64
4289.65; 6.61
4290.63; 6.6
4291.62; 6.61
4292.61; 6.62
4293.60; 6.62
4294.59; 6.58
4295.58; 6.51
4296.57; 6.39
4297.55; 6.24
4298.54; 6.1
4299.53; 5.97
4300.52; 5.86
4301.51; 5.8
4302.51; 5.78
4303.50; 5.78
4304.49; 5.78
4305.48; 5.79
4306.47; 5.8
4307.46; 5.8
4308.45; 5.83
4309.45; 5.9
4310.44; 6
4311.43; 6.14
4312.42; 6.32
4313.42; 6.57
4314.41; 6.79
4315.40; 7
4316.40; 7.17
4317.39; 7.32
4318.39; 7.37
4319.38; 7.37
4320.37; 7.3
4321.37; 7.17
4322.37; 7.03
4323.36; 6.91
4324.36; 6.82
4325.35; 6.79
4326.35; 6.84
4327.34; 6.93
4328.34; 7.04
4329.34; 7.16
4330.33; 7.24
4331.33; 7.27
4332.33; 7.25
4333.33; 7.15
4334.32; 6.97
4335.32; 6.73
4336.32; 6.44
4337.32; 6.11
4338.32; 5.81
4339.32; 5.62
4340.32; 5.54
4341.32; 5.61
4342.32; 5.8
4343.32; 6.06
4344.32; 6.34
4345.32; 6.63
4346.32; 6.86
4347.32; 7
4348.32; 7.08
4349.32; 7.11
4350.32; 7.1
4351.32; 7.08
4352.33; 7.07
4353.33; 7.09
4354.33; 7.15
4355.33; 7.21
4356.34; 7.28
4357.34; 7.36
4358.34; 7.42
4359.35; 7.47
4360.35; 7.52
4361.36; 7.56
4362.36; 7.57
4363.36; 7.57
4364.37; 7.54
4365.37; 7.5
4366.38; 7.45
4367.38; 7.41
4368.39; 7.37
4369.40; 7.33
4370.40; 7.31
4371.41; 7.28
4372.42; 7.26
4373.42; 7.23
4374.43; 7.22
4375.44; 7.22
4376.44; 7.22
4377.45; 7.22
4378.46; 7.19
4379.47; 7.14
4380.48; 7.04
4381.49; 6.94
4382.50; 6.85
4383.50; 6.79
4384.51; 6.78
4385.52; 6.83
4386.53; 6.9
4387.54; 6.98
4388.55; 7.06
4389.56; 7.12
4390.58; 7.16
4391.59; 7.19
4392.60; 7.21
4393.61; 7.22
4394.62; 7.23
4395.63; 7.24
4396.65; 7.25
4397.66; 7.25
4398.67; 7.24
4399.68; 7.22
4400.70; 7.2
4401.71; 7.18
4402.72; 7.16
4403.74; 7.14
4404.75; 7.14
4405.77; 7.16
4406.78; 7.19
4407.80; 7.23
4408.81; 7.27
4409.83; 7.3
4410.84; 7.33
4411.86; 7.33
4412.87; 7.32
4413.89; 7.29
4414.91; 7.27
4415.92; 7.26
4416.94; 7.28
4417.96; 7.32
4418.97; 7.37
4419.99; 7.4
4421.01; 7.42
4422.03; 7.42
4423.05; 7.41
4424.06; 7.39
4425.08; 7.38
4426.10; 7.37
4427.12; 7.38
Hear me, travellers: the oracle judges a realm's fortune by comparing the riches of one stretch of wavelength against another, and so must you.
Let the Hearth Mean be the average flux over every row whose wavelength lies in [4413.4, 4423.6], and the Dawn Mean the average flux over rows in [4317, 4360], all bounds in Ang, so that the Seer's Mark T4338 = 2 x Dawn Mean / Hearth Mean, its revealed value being 1.87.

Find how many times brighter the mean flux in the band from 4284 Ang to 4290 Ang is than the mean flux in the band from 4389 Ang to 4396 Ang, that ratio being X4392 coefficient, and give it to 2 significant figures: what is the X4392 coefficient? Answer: 0.94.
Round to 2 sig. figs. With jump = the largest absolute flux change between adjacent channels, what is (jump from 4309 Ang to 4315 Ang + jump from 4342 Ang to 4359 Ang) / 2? 0.27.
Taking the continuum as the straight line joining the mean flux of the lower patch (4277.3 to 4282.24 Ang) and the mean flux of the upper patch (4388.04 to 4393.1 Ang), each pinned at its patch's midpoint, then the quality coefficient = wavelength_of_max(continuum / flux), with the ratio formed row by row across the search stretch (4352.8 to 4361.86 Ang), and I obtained 4353.33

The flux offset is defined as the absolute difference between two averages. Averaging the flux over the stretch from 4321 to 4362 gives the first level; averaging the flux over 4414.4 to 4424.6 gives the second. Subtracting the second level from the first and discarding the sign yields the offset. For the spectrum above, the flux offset 0.5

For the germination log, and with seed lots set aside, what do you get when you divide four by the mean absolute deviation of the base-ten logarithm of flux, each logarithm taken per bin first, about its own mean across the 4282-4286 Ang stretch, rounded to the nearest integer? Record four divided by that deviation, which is 1272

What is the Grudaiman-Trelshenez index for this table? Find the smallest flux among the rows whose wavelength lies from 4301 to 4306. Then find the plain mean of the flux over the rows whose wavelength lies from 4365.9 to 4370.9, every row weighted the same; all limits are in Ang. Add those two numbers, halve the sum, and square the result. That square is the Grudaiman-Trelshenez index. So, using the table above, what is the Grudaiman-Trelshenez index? 43.3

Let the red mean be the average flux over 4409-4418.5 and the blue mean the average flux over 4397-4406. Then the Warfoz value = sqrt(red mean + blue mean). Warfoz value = 3.81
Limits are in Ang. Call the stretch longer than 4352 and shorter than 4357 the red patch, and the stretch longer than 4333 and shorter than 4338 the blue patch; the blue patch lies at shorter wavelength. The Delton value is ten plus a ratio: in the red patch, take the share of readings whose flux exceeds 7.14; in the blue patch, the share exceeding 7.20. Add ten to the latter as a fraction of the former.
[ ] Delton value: 10.0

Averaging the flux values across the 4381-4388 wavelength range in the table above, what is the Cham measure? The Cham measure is 6.87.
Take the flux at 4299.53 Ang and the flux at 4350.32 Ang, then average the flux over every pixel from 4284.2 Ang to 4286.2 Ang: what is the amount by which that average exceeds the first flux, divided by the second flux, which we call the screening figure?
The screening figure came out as 0.13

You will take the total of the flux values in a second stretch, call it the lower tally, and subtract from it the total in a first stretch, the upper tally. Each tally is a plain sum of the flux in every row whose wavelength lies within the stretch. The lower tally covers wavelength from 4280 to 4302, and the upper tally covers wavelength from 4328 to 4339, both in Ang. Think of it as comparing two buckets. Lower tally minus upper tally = 69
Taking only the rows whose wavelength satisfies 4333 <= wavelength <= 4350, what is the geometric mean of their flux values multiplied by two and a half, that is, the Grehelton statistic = 15.9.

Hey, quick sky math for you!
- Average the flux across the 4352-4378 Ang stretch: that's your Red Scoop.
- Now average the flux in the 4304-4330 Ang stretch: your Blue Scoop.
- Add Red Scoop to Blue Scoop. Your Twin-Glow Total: 14.0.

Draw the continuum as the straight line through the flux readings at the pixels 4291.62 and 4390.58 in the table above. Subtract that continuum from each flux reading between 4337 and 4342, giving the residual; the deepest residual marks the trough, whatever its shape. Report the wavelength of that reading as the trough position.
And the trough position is 4340.32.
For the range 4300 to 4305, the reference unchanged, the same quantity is 4304.49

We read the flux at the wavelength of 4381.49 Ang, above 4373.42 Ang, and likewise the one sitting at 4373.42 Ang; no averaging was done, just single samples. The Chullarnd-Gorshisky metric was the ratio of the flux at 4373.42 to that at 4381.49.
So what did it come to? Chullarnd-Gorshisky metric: 1.04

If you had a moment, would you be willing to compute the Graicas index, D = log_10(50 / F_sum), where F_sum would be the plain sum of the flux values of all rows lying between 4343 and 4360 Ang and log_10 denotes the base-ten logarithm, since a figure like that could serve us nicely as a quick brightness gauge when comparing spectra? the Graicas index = -0.378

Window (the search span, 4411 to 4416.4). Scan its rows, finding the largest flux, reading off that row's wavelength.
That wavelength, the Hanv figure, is 4411.86 Ang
